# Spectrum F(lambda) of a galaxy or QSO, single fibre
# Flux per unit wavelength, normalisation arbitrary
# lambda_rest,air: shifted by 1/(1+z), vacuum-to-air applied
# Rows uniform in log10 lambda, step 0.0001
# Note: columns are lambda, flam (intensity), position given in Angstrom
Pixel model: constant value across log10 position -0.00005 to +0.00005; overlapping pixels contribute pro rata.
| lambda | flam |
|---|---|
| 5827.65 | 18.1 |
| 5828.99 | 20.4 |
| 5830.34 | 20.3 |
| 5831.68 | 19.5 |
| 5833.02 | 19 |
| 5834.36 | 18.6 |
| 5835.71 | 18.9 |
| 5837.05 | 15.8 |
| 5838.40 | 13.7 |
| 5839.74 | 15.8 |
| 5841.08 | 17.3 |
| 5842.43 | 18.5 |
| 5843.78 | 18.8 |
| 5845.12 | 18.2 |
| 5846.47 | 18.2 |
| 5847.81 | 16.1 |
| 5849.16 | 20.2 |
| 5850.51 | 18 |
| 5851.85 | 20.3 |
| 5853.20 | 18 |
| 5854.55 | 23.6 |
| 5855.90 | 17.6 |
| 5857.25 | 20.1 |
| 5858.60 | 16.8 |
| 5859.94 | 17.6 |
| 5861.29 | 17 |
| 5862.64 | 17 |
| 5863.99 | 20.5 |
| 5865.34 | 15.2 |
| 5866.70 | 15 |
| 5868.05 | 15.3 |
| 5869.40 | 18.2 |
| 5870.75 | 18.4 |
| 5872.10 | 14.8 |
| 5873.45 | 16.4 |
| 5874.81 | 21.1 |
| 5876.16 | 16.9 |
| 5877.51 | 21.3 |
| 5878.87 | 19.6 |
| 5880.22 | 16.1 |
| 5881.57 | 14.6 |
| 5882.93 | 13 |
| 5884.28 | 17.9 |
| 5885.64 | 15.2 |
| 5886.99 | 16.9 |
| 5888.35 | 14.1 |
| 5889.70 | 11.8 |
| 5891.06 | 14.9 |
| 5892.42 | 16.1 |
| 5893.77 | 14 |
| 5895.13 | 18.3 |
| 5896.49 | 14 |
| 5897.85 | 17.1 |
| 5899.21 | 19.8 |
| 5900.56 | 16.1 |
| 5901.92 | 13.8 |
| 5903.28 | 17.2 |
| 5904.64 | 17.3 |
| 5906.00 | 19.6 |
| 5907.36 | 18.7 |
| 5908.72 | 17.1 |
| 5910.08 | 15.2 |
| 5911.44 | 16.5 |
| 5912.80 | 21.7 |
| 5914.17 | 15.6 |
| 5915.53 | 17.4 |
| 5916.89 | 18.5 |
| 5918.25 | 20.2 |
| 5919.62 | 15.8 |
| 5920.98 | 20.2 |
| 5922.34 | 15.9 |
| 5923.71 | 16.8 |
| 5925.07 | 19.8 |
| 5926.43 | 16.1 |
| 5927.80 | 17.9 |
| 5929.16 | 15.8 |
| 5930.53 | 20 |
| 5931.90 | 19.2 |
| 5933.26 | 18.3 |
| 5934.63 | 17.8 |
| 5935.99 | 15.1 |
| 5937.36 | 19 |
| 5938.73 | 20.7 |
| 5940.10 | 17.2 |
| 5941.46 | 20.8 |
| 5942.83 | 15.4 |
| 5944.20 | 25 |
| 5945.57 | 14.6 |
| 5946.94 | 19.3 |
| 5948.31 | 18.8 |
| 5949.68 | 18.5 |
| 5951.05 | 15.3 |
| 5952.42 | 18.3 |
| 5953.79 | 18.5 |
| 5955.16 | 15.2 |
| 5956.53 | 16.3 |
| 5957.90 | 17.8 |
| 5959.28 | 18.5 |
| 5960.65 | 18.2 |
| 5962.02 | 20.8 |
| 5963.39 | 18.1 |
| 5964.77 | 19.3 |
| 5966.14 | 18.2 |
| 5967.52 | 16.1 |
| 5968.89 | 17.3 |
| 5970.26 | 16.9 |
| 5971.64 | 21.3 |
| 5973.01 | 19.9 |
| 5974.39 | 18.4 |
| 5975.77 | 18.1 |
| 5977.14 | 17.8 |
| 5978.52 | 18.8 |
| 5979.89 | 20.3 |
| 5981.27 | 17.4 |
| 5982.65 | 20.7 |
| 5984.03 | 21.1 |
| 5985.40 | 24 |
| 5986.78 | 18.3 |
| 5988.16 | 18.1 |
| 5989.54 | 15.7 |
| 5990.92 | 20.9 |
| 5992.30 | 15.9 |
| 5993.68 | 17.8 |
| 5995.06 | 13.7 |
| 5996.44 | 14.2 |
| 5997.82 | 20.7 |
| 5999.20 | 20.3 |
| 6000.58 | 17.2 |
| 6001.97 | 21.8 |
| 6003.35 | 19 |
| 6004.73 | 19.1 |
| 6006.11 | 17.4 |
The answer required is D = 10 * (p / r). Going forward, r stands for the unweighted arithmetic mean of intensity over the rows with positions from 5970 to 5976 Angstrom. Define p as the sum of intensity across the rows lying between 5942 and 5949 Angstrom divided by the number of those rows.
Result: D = 9.84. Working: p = 18.6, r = 18.9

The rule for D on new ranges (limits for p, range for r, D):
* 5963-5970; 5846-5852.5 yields 9.59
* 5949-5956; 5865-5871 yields 10.45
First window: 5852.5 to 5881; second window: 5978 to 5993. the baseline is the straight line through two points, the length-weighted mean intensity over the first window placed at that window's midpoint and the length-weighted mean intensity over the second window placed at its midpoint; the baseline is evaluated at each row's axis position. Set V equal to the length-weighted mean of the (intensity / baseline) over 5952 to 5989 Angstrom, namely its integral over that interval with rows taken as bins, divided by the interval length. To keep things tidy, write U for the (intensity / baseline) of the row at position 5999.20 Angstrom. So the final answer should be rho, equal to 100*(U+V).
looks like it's 203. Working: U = 1.05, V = 0.98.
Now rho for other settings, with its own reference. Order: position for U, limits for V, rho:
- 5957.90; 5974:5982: 191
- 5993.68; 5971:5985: 194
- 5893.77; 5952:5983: 173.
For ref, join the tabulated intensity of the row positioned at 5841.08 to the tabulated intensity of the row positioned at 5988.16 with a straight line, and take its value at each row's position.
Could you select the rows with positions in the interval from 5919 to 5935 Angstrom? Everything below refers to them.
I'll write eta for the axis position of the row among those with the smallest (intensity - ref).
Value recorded 5929.16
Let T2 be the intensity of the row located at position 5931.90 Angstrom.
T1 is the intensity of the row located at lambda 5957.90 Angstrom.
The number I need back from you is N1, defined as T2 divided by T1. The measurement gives 1.1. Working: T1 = 17.8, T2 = 19.2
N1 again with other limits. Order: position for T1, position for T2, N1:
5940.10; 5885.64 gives 0.9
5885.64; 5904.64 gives 1.1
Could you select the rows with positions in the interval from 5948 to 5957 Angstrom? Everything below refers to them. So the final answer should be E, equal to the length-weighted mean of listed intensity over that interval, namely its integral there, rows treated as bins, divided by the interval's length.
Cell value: 17.2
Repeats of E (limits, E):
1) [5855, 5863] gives 17.9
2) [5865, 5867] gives 15.0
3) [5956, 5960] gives 17.6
